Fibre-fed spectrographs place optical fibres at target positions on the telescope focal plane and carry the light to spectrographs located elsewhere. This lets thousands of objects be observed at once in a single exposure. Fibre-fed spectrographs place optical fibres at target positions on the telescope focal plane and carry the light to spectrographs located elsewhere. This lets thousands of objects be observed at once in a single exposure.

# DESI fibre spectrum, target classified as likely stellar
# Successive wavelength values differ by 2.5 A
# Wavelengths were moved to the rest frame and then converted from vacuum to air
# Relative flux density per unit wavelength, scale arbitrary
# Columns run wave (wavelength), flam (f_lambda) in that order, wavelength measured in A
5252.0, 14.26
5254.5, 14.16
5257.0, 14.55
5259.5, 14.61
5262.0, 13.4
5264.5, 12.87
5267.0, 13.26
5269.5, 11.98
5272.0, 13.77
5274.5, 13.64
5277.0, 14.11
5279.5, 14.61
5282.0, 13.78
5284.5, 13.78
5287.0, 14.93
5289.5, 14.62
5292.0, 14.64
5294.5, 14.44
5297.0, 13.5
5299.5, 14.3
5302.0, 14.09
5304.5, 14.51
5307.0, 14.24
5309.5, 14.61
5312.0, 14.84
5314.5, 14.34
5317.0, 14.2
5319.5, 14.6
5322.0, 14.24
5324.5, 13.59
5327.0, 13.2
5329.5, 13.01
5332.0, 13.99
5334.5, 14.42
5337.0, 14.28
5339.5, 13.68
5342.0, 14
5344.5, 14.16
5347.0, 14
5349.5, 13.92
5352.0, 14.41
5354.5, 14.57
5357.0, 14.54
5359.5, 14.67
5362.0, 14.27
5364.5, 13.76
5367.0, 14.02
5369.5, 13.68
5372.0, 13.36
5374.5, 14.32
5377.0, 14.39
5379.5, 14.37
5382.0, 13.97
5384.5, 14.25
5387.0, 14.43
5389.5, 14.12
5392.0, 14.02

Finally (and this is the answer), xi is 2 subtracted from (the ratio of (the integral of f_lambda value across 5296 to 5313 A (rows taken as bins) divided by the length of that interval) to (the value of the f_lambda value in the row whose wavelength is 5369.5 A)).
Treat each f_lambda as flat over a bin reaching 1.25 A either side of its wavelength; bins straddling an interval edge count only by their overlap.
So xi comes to -0.95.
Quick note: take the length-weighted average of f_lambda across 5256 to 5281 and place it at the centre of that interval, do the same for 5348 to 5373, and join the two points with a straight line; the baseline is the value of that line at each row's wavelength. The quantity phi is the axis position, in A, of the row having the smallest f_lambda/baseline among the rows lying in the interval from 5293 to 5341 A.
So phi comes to 5329.5 A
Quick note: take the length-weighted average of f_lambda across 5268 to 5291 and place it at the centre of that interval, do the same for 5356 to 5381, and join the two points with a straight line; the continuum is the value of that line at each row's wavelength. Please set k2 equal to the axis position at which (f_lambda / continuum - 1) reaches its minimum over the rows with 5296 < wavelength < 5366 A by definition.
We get 5329.5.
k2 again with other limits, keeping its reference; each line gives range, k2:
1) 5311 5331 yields 5329.5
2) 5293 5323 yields 5297.0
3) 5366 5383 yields 5372.0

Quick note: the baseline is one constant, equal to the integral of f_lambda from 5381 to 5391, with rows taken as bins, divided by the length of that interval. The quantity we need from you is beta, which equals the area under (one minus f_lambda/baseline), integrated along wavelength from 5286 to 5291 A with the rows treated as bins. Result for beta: -0.20 A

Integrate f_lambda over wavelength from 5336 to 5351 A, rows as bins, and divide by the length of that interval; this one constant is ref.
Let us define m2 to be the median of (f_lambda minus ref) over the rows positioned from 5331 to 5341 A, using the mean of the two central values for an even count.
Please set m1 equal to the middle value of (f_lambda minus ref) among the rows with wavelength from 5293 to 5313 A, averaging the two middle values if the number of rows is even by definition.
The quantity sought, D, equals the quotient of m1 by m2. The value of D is 3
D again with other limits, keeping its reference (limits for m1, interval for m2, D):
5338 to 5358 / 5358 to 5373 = -1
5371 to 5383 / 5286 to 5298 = 1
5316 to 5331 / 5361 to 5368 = -10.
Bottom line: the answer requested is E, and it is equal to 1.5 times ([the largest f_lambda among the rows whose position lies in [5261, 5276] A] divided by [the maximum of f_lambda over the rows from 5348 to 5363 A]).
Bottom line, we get 1.41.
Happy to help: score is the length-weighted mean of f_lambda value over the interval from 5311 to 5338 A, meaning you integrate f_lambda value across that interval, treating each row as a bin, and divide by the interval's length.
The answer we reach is 14.1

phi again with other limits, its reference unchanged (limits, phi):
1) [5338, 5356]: 5339.5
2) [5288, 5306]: 5297.0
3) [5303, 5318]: 5317.0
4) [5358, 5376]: 5372.0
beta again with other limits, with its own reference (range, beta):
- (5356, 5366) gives -0.07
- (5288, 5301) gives -0.10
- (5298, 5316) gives -0.27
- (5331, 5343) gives 0.10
